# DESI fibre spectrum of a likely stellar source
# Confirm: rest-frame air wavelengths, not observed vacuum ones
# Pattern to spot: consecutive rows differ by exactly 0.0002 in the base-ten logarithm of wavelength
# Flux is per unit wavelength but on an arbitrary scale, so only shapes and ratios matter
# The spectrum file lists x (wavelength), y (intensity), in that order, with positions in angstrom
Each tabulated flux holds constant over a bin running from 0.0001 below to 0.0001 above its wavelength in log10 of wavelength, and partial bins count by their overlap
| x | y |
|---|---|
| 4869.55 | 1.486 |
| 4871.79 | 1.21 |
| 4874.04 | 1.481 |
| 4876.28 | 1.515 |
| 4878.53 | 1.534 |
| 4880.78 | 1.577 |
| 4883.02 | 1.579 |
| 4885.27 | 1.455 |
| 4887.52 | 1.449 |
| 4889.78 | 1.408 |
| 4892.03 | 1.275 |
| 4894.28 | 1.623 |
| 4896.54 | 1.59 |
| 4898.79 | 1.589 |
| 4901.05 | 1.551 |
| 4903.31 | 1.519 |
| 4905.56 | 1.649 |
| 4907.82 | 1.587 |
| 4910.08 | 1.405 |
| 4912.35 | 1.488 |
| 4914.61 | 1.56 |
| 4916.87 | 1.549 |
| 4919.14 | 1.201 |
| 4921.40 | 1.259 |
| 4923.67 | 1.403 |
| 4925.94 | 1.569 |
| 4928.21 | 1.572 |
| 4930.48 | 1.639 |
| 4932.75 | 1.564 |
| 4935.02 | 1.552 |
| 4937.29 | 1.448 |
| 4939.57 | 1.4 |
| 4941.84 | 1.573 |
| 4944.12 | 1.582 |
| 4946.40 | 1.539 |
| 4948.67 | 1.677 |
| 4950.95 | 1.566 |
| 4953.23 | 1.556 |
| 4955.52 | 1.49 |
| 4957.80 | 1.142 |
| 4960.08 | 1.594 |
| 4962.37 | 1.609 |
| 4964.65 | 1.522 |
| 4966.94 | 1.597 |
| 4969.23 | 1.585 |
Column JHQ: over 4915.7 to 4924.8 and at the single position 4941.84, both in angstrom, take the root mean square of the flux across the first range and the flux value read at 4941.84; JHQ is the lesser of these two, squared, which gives 1.85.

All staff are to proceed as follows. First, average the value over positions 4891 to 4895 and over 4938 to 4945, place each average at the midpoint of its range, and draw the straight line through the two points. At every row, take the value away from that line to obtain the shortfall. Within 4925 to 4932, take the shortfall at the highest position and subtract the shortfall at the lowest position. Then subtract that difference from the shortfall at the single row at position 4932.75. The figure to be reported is 0.00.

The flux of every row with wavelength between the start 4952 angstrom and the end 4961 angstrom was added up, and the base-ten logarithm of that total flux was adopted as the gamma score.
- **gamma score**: 0.762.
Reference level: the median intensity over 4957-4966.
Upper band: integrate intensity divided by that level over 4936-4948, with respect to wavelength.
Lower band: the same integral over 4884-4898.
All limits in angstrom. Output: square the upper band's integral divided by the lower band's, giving 1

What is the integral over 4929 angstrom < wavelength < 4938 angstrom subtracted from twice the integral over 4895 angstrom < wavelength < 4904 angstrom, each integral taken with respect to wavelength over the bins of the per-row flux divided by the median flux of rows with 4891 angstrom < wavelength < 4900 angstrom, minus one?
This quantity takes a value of -0.1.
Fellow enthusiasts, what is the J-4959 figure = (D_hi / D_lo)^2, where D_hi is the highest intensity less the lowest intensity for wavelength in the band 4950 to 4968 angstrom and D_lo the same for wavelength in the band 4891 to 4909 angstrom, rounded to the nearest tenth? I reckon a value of 1.6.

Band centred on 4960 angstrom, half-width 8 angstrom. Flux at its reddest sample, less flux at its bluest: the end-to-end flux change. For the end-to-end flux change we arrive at 0.04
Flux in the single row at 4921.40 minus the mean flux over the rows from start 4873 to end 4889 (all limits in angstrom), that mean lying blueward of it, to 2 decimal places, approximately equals -0.25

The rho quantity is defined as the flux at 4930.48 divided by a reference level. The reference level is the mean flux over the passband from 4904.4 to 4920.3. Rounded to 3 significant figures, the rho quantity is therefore 1.10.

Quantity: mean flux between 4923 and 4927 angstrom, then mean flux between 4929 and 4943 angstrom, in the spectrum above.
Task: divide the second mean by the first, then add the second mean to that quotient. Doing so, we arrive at 2.56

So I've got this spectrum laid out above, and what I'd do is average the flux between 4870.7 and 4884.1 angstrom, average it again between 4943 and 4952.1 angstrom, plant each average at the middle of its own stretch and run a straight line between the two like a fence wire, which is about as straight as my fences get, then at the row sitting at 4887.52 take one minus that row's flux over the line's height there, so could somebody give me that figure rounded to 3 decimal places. 0.033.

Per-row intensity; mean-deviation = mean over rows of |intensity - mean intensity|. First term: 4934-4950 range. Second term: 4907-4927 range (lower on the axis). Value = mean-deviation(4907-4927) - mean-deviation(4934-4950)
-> 0.05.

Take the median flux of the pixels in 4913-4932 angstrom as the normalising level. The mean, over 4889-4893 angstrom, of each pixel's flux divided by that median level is 0.86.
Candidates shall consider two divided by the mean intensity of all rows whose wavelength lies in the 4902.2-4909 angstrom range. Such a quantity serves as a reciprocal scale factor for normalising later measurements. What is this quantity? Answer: 1.26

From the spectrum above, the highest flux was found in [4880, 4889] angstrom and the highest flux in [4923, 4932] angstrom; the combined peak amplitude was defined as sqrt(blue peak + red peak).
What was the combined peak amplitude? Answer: 1.79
